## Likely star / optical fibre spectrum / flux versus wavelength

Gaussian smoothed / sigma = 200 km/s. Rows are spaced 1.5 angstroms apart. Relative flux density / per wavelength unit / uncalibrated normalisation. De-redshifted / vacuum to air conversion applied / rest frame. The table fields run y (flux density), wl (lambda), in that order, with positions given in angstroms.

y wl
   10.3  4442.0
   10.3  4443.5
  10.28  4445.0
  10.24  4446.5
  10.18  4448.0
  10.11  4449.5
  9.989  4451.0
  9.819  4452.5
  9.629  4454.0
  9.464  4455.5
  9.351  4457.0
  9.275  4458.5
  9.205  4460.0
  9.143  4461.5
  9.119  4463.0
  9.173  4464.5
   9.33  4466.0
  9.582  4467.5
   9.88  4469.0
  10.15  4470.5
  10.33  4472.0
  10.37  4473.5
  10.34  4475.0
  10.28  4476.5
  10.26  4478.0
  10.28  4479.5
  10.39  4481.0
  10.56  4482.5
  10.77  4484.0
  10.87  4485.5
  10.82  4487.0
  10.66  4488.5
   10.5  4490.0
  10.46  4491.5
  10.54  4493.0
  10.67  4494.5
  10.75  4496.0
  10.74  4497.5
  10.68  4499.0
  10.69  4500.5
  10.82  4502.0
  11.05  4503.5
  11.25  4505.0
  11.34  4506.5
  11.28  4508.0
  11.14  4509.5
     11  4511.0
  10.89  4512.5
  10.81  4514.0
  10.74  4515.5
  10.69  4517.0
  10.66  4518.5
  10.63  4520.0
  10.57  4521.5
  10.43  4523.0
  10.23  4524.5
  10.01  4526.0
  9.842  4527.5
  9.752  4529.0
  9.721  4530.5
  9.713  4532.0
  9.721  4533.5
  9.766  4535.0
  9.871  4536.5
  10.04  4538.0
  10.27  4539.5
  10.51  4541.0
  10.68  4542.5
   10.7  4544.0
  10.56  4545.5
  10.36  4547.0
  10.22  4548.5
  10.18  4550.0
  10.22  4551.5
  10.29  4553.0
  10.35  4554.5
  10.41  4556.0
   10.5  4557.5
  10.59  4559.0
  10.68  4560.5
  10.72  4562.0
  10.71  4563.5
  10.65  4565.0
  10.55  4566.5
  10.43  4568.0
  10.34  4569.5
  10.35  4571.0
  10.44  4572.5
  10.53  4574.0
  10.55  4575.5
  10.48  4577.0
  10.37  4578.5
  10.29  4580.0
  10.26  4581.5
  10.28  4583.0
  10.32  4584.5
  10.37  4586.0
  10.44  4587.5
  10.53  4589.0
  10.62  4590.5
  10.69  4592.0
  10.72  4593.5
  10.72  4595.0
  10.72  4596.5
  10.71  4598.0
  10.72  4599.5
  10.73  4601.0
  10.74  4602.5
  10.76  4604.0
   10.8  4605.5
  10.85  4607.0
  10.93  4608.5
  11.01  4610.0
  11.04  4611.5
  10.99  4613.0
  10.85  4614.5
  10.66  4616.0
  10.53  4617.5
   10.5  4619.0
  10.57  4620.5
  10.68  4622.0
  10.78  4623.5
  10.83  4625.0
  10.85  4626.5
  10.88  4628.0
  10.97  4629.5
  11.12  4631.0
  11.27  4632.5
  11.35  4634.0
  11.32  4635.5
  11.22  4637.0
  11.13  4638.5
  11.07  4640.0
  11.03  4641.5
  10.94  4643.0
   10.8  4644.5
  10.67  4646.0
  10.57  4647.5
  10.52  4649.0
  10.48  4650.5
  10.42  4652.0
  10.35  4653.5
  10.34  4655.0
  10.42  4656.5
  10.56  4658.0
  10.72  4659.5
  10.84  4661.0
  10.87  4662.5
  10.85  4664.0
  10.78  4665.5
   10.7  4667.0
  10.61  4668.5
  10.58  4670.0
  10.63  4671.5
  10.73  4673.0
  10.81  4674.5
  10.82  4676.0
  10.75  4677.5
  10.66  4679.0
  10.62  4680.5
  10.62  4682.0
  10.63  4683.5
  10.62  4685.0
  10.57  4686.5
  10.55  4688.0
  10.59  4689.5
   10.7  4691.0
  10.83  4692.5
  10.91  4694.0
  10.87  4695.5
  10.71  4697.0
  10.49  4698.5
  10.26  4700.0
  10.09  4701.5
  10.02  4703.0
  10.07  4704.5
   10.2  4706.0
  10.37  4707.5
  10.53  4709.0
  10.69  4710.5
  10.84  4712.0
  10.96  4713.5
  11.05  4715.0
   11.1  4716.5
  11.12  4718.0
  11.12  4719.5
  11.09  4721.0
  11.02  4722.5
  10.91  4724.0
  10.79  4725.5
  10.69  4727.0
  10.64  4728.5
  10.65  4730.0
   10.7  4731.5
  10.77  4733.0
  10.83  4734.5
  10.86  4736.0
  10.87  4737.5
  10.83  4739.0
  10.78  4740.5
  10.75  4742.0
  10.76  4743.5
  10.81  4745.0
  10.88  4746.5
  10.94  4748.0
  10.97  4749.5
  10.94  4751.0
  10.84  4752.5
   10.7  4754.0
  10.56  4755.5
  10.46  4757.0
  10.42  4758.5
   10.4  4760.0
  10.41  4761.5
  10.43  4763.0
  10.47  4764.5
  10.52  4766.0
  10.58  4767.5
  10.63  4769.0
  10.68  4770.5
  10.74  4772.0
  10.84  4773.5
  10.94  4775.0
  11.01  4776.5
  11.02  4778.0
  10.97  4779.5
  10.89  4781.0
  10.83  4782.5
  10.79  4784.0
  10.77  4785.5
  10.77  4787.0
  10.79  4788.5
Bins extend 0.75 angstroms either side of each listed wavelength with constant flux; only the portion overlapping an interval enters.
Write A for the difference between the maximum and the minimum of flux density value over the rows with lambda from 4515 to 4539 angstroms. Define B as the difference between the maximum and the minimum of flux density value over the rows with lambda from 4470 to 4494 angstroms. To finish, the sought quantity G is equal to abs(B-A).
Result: 0.3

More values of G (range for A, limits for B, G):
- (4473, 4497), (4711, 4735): 0.1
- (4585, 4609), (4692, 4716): 0.5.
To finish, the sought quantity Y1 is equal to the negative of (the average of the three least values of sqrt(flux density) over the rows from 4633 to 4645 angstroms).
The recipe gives -3.31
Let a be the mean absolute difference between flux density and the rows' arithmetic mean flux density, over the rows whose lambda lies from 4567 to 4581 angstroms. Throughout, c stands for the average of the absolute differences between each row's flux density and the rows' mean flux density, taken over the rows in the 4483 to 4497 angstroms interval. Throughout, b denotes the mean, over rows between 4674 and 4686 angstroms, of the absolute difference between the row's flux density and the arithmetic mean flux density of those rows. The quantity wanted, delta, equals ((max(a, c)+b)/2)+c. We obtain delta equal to 0.21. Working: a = 0.073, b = 0.08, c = 0.12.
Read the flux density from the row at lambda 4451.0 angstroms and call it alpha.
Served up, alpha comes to 9.989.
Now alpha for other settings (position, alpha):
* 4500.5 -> 10.69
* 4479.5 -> 10.28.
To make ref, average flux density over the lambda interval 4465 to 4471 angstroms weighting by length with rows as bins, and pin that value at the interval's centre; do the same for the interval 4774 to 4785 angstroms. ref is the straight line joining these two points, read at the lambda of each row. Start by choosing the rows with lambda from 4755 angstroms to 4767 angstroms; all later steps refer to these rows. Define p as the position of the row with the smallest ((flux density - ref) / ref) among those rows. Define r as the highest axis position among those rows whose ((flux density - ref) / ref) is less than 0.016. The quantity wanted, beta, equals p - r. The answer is -6.0 angstroms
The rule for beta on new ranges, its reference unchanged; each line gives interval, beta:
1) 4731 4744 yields -12.0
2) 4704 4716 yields -6.0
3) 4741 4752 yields -9.0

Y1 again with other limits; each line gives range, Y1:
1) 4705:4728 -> -3.22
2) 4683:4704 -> -3.18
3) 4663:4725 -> -3.17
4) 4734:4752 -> -3.28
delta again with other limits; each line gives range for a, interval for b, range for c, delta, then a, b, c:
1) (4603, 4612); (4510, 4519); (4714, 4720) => 0.12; 0.095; 0.10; 0.02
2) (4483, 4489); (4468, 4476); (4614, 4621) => 0.24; 0.065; 0.16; 0.11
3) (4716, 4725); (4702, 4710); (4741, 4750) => 0.20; 0.063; 0.17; 0.08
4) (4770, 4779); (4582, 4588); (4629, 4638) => 0.19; 0.118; 0.05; 0.11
